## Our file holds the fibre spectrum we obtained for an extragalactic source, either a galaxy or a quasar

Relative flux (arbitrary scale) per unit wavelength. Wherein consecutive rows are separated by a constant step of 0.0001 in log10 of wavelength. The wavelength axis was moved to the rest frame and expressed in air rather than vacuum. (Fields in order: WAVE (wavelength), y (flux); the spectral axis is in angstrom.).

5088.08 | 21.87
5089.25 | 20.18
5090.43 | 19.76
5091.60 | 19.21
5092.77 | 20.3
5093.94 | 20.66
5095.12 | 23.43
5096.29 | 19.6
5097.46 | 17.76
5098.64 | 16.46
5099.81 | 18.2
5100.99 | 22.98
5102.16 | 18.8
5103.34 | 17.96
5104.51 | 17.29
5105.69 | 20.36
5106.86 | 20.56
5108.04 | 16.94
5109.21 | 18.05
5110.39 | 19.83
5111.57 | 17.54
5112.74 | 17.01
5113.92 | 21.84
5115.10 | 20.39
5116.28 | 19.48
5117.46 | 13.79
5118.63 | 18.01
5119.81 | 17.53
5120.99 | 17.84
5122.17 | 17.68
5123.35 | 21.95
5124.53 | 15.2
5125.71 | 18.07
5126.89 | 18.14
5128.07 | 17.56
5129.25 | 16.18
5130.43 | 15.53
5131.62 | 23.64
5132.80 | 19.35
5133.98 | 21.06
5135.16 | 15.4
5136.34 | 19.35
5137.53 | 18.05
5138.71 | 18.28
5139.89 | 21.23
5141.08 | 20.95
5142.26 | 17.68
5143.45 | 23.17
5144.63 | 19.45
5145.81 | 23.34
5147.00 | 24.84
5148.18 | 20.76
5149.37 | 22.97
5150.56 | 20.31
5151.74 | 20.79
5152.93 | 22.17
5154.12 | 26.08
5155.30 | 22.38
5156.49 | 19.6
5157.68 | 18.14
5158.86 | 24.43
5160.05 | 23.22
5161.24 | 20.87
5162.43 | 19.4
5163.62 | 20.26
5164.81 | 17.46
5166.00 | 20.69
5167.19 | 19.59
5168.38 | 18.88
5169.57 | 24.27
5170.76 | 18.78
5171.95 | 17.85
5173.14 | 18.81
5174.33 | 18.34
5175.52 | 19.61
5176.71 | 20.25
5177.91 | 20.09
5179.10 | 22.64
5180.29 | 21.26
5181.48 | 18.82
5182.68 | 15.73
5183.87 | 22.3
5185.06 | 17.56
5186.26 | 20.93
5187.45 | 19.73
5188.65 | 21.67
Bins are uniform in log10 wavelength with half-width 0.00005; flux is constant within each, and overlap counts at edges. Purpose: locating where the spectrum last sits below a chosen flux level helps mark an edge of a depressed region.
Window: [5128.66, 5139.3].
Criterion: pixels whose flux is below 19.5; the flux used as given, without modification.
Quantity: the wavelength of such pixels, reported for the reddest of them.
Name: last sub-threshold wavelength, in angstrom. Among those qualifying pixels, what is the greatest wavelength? 5138.71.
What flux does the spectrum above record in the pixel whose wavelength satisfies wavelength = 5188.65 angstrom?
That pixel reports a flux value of 21.67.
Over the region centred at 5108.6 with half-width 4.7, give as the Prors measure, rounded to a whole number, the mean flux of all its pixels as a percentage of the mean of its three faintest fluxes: 108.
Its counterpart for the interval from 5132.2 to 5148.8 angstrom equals 119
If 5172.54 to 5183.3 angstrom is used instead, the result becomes 111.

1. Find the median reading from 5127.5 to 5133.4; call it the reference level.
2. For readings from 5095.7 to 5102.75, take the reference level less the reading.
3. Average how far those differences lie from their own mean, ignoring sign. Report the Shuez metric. 1.55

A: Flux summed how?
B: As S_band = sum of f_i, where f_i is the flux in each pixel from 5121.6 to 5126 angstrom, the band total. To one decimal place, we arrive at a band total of 72.9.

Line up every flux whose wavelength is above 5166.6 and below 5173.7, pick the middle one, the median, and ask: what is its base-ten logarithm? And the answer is 1.28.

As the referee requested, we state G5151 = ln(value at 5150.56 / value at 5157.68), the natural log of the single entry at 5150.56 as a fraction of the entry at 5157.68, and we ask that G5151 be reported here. 0.11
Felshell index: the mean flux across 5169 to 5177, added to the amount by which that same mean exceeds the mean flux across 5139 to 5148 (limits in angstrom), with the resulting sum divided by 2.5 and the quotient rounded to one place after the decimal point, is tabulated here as 7.2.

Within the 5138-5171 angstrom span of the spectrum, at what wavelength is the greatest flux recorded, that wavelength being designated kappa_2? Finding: 5154.12 angstrom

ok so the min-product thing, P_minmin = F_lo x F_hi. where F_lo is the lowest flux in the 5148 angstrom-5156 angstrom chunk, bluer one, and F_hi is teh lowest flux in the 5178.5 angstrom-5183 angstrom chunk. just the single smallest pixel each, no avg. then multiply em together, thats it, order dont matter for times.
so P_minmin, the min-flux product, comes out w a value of 319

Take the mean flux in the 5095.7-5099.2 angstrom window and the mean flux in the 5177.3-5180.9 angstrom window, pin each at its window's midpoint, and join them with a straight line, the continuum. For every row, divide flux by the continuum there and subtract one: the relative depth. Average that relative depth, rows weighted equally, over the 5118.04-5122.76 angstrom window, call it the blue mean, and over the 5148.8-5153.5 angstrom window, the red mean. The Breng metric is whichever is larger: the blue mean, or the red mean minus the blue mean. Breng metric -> 0.129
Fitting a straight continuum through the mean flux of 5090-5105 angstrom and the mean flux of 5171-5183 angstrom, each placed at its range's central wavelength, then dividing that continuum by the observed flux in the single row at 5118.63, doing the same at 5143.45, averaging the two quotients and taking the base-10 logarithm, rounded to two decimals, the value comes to -0.02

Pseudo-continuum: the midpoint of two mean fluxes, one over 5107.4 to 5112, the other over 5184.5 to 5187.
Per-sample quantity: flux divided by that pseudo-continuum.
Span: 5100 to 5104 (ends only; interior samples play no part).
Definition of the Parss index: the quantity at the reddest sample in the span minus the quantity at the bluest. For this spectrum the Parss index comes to -0.27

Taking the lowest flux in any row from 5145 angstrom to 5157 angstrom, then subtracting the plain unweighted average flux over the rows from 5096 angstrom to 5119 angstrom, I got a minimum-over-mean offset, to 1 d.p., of 1.0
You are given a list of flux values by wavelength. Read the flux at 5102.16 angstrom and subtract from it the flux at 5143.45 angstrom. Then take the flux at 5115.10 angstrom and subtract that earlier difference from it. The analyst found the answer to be 24.8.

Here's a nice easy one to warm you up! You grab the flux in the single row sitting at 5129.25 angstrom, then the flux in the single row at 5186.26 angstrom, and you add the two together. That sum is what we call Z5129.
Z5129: 37.1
